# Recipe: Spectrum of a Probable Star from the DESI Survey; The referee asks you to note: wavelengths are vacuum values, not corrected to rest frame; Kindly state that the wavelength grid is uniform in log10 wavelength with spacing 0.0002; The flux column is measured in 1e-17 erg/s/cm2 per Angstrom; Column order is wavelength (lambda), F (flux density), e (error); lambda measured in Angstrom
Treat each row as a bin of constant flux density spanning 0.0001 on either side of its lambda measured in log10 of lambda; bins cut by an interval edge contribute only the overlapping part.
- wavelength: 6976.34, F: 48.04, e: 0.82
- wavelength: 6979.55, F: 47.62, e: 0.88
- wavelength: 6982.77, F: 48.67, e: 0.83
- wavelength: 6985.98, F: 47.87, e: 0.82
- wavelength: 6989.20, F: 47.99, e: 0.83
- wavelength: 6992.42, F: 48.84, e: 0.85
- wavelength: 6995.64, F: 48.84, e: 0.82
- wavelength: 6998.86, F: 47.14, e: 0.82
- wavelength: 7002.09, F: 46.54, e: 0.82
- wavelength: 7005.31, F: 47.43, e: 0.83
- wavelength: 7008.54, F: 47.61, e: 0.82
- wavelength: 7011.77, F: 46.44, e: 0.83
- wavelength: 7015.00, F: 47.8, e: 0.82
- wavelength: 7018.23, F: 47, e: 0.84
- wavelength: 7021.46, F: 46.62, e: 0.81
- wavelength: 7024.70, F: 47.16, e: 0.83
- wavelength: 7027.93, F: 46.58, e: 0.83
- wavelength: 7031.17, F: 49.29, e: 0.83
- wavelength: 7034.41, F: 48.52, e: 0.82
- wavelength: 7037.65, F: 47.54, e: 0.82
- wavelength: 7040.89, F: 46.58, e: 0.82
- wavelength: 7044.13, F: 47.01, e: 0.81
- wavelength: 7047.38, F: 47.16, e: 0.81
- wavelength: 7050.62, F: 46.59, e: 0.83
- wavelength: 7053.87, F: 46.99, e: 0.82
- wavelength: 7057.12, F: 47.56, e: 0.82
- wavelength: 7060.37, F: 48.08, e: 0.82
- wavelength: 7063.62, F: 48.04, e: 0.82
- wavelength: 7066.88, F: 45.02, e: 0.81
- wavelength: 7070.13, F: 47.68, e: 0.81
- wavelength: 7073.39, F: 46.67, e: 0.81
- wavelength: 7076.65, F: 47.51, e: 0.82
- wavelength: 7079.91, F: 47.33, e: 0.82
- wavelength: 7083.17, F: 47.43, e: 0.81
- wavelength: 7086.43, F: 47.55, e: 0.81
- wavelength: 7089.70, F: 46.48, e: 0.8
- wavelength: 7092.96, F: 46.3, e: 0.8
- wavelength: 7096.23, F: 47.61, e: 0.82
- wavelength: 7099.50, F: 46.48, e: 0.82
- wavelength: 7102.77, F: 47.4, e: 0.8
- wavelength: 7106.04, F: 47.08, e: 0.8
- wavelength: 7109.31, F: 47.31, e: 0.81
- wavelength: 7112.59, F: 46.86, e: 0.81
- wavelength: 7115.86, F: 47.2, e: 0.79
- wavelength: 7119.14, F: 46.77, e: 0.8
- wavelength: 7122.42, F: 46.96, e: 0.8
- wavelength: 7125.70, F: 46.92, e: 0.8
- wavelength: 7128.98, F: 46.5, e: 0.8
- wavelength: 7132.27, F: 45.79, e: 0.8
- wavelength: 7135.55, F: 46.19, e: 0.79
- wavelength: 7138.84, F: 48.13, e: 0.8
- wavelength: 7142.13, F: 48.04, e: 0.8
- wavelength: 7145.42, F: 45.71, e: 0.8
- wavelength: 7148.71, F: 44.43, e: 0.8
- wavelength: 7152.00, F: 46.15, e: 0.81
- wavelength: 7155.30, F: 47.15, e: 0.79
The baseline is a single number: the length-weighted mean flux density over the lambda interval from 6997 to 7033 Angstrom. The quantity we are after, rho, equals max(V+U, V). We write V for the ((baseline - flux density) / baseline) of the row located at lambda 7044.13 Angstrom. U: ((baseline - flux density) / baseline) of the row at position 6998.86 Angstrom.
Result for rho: 0.0075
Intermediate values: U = 0.002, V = 0.005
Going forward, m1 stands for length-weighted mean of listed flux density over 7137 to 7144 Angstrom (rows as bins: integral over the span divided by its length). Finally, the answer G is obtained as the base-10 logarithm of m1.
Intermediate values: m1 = 47.9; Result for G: 1.68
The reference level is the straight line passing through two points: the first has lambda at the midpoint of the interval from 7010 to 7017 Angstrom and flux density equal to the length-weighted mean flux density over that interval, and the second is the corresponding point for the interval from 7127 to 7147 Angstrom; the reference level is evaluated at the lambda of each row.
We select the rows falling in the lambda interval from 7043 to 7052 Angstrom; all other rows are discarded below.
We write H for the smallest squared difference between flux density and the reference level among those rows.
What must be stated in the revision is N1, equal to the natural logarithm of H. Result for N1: -8.9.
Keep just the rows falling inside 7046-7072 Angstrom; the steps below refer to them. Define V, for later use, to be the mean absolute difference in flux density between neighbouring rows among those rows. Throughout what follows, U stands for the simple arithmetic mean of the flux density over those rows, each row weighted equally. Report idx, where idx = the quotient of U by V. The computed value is 42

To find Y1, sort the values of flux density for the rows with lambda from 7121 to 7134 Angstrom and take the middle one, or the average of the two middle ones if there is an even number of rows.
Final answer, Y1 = 46.7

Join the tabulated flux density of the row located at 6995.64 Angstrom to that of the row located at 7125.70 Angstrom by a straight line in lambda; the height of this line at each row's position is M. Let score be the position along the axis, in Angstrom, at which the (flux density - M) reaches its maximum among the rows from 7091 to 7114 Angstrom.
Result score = 7096.23 Angstrom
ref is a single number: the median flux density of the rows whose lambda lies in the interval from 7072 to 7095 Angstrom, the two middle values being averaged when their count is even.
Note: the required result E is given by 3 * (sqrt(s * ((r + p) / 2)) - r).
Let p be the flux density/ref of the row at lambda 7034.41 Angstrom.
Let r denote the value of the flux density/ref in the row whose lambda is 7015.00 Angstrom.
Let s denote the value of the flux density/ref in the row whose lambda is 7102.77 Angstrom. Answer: -0.001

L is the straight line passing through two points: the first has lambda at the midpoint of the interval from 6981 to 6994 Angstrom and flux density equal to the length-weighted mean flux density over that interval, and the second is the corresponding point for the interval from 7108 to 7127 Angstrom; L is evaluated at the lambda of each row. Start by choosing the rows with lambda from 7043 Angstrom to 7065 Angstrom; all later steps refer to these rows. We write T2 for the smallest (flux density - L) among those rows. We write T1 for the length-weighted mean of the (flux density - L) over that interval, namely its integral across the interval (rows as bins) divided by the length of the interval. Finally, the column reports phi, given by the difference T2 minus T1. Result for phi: -0.8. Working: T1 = -0.30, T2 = -1.1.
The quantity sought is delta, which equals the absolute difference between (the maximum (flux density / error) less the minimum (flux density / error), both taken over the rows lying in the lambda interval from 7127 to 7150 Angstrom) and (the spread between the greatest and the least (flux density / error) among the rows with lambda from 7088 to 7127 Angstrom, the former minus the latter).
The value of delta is 1.6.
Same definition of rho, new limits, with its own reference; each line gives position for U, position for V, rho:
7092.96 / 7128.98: 0.0360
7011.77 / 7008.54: 0.0096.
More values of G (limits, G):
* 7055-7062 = 1.68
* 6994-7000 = 1.68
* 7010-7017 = 1.67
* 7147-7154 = 1.66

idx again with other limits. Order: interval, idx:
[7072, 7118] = 85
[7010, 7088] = 55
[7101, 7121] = 133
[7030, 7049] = 72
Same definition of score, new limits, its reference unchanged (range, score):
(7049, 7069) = 7063.62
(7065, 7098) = 7096.23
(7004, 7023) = 7015.00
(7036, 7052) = 7037.65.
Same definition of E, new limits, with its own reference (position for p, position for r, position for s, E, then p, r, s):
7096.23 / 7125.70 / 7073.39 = 0.003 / 1.01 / 0.99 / 0.986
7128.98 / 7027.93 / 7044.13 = 0.012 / 0.98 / 0.98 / 0.993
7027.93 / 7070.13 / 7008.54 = -0.020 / 0.98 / 1.01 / 1.006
